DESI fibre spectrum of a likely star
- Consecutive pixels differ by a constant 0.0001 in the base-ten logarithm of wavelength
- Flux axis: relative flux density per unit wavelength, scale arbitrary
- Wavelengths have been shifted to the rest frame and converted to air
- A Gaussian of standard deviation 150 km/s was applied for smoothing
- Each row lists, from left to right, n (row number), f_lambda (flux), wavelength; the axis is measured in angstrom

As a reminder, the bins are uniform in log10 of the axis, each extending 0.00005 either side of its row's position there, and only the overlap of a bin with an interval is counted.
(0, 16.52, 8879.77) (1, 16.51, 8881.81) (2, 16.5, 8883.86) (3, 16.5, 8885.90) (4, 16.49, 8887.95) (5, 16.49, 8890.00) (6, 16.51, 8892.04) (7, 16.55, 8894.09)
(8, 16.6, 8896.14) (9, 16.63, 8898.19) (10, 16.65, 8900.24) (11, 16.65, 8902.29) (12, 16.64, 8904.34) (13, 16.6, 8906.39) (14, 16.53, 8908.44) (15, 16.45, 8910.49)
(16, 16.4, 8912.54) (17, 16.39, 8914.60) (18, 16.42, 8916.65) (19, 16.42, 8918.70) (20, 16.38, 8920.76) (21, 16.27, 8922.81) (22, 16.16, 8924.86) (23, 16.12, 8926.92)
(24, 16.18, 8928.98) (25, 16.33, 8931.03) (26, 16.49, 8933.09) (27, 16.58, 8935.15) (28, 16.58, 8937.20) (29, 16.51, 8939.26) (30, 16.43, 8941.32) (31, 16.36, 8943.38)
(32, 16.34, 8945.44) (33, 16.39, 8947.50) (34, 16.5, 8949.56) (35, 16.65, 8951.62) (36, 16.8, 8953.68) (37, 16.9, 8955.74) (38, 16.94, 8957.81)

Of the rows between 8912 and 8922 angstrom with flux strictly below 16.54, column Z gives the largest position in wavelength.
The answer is 8920.76 angstrom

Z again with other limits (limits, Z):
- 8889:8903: 8892.04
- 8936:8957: 8949.56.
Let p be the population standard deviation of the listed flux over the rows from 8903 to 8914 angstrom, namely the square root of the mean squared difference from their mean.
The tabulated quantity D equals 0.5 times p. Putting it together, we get 0.045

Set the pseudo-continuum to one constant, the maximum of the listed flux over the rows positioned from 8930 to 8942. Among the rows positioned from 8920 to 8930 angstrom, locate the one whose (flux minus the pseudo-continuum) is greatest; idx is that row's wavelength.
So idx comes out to 8920.76 angstrom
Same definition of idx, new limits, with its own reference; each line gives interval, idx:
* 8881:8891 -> 8881.81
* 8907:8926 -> 8908.44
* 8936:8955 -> 8953.68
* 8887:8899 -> 8898.19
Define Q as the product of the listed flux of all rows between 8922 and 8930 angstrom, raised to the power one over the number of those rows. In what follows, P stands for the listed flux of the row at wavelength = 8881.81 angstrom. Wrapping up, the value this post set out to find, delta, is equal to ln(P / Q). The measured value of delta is 0.020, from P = 16.51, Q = 16.2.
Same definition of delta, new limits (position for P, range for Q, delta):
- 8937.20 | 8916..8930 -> 0.018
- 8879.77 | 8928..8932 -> 0.016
